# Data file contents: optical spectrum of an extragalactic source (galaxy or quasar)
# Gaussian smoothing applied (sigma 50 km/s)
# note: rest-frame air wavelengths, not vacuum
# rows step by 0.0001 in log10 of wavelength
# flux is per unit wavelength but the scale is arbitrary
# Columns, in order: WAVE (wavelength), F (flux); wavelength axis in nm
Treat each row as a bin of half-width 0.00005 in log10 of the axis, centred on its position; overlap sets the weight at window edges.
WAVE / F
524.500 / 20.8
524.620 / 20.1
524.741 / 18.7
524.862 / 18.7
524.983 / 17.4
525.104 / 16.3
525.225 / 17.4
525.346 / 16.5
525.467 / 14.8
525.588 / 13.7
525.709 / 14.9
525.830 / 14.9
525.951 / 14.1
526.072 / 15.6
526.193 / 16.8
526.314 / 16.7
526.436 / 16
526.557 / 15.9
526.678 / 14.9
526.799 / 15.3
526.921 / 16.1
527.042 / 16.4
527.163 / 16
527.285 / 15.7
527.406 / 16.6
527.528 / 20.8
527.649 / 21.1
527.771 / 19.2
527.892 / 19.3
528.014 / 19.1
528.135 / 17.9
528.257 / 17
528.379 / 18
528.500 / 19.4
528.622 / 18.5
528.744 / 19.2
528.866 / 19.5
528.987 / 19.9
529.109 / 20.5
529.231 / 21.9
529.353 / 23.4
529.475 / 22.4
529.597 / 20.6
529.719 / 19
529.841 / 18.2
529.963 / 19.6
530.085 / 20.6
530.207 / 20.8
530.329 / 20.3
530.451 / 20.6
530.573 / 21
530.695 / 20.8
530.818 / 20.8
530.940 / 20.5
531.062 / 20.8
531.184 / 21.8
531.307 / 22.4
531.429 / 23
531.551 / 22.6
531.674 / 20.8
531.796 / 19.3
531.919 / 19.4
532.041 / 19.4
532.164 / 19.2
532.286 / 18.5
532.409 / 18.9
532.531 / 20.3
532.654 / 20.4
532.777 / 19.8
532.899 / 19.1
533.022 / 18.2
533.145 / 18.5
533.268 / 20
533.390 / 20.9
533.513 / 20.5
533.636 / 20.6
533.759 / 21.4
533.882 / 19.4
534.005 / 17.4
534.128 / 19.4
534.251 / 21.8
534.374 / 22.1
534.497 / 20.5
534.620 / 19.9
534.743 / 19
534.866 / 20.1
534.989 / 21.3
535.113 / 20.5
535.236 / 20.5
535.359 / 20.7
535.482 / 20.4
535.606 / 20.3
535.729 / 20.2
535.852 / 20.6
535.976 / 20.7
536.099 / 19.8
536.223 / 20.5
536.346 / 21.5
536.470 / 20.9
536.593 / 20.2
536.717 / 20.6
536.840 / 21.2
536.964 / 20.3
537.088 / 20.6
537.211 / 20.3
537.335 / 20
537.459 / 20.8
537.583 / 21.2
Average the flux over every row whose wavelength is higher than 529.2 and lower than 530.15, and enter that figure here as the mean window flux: 20.7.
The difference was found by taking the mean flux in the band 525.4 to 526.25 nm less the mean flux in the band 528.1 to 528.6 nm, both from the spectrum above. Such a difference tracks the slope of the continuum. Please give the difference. -3.1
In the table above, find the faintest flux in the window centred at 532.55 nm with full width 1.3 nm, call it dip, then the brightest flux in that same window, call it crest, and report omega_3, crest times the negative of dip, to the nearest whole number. -371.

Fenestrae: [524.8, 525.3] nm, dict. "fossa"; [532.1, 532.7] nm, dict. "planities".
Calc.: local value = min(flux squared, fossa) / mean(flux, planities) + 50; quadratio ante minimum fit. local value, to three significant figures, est 63.7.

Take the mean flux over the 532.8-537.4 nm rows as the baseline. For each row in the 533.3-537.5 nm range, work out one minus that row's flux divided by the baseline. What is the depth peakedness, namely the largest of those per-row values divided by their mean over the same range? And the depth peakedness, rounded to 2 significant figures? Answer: -17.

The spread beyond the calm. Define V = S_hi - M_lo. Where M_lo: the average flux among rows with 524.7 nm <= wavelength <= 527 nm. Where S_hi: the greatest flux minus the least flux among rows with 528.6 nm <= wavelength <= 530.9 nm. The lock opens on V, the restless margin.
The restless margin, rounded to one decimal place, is -10.8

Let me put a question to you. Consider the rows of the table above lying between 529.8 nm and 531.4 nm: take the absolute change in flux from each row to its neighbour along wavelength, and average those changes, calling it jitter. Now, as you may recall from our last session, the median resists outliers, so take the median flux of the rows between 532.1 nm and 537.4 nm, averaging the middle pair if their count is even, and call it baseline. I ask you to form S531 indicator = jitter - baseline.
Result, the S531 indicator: -19.8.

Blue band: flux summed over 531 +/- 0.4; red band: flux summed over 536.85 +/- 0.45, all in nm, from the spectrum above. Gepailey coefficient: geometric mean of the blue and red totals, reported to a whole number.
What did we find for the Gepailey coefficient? 135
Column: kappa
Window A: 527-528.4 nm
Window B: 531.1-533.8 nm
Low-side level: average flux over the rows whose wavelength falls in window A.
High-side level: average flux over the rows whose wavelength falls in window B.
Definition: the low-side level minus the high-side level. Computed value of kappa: -2.1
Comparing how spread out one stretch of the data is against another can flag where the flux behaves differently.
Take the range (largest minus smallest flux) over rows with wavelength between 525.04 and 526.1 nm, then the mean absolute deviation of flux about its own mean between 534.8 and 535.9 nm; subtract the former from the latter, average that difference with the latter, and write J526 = -1.61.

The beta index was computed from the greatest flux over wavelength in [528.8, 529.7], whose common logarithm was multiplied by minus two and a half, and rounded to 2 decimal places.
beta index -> -3.42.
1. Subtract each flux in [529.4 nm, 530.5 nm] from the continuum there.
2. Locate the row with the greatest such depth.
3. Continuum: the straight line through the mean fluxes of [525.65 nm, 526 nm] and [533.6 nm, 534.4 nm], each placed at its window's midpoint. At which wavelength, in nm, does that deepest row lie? 529.841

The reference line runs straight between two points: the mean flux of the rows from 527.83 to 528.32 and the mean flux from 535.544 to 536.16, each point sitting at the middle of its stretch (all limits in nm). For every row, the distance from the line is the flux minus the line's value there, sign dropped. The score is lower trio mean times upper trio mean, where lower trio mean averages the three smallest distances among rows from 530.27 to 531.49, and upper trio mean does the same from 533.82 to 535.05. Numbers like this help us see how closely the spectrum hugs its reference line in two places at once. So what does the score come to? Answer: 0.28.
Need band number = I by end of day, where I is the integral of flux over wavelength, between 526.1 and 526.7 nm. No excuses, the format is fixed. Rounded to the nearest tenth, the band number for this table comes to 9.7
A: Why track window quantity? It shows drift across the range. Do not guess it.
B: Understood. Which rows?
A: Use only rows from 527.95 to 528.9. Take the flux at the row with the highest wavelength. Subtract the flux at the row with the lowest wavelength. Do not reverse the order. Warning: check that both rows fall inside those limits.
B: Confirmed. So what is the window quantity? 0.4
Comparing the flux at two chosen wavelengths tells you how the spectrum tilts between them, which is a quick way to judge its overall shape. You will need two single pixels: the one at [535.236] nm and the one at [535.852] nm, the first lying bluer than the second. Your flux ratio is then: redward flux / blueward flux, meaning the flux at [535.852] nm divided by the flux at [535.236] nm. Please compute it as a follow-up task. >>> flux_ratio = 1.00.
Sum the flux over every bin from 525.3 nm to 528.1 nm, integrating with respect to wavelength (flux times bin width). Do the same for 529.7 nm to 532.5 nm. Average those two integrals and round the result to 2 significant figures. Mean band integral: 52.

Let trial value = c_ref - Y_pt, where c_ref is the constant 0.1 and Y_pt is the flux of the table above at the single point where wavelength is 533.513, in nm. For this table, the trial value -20.4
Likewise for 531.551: -22.5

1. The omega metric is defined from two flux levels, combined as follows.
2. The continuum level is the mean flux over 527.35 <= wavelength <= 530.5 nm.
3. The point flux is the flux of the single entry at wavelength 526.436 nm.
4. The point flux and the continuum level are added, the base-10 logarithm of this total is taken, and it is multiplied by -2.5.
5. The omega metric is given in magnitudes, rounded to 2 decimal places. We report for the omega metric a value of -3.88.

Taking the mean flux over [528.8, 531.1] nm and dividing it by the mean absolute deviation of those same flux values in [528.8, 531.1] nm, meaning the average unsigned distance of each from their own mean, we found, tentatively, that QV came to 27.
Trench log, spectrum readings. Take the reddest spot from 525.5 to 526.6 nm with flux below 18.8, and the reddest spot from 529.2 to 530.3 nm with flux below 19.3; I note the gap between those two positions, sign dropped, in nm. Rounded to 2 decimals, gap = 3.28 nm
